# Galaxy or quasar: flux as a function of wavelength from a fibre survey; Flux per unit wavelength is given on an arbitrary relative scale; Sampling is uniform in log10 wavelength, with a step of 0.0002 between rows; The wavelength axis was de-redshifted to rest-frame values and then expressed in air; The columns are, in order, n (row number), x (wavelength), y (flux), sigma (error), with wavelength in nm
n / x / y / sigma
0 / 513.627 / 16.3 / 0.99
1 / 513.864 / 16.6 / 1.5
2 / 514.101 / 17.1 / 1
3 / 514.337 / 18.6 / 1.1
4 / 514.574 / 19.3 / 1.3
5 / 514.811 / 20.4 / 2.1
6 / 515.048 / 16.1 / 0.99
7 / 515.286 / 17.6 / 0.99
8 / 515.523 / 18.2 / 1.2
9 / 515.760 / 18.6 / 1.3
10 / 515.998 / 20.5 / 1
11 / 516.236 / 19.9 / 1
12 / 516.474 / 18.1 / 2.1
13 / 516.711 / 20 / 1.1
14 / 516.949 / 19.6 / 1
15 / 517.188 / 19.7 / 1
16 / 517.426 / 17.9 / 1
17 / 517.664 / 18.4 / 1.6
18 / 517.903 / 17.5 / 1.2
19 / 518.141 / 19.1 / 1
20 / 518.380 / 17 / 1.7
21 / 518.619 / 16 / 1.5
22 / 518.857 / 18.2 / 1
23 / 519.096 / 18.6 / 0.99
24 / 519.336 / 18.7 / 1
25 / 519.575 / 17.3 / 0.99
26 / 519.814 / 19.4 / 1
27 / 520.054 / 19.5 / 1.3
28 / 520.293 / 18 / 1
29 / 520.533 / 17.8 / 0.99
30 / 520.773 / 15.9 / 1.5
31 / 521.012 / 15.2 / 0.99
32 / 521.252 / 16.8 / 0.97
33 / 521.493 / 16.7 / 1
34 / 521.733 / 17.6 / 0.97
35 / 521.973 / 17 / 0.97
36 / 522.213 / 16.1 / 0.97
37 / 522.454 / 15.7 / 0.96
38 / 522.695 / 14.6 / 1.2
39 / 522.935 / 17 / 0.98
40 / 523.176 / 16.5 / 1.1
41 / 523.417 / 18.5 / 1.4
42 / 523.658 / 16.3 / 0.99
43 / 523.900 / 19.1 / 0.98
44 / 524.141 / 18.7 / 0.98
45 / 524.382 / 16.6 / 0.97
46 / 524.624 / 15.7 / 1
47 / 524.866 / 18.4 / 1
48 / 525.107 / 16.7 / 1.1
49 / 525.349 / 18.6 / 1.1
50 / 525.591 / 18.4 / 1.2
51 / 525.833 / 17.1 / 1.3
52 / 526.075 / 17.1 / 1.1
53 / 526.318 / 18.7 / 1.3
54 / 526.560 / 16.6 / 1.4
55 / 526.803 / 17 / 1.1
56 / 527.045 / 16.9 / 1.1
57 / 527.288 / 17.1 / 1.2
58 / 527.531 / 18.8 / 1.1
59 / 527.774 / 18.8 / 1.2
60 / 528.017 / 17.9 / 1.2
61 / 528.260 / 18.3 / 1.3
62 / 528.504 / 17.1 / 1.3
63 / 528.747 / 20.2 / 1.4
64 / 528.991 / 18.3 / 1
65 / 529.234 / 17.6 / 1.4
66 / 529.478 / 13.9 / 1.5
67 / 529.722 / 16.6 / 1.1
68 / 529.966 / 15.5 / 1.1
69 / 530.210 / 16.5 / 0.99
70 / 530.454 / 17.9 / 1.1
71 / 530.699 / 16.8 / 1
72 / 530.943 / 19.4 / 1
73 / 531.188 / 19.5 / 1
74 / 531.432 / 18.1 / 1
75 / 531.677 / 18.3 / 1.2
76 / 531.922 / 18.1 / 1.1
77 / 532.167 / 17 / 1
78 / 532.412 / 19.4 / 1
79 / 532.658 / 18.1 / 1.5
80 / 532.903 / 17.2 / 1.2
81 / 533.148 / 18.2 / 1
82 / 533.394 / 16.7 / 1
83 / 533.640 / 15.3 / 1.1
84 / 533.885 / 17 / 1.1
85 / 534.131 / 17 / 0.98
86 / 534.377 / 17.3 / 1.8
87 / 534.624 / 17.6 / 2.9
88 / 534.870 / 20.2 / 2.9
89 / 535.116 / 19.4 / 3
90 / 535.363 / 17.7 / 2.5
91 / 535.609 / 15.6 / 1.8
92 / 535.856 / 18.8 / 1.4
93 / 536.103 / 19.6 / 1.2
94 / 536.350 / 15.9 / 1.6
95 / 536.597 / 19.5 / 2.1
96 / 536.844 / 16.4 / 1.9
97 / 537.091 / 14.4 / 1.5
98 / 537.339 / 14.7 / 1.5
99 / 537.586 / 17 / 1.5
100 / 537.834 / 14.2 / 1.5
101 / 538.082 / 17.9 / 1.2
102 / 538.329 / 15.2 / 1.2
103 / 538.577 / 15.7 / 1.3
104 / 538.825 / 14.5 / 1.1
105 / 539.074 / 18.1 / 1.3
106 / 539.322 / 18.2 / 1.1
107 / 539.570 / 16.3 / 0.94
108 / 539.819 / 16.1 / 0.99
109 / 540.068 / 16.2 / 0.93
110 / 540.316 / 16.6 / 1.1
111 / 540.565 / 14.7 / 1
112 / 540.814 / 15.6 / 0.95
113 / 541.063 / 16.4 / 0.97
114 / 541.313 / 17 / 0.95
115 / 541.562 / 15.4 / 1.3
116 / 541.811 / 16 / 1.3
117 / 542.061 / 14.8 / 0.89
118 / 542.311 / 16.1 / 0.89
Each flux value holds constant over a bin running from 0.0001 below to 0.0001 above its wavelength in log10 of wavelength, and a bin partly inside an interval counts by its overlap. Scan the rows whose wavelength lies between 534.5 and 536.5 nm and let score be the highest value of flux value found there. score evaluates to 20.2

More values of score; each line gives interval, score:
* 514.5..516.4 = 20.5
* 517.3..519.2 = 19.1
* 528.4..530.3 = 20.2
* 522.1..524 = 19.1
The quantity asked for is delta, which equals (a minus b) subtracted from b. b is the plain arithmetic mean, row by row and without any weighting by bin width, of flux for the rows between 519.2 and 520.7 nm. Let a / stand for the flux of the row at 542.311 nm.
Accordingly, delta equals 21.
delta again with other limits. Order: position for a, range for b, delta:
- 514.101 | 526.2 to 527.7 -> 18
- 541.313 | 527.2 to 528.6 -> 19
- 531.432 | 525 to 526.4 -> 17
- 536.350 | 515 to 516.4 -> 21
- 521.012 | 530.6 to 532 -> 22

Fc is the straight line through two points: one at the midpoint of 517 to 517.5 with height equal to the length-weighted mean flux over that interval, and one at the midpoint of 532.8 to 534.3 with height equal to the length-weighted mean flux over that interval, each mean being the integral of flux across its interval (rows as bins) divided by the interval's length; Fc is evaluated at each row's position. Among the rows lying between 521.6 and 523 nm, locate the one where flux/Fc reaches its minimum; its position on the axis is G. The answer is 522.695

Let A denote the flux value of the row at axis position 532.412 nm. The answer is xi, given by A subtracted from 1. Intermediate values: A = 19.4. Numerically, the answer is -18.4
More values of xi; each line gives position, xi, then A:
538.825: -13.5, 14.5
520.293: -17.0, 18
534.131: -16.0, 17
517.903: -16.5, 17.5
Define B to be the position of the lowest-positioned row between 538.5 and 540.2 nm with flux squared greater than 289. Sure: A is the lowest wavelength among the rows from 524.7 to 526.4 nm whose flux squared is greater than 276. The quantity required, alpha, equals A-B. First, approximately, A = 524.866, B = 539.074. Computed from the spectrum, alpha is -14.21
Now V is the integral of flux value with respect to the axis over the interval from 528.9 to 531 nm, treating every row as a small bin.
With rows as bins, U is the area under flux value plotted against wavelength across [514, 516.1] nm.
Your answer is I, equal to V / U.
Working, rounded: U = 38.8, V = 35.4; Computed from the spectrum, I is 0.91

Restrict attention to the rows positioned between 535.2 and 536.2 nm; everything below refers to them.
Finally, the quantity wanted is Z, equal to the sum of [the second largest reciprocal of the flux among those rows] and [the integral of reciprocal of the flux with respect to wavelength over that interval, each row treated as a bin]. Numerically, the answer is 0.113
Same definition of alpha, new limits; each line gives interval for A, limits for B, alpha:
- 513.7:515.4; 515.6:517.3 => -1.66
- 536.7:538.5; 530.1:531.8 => 7.13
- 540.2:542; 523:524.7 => 17.90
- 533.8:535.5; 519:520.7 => 14.79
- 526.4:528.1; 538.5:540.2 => -12.27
